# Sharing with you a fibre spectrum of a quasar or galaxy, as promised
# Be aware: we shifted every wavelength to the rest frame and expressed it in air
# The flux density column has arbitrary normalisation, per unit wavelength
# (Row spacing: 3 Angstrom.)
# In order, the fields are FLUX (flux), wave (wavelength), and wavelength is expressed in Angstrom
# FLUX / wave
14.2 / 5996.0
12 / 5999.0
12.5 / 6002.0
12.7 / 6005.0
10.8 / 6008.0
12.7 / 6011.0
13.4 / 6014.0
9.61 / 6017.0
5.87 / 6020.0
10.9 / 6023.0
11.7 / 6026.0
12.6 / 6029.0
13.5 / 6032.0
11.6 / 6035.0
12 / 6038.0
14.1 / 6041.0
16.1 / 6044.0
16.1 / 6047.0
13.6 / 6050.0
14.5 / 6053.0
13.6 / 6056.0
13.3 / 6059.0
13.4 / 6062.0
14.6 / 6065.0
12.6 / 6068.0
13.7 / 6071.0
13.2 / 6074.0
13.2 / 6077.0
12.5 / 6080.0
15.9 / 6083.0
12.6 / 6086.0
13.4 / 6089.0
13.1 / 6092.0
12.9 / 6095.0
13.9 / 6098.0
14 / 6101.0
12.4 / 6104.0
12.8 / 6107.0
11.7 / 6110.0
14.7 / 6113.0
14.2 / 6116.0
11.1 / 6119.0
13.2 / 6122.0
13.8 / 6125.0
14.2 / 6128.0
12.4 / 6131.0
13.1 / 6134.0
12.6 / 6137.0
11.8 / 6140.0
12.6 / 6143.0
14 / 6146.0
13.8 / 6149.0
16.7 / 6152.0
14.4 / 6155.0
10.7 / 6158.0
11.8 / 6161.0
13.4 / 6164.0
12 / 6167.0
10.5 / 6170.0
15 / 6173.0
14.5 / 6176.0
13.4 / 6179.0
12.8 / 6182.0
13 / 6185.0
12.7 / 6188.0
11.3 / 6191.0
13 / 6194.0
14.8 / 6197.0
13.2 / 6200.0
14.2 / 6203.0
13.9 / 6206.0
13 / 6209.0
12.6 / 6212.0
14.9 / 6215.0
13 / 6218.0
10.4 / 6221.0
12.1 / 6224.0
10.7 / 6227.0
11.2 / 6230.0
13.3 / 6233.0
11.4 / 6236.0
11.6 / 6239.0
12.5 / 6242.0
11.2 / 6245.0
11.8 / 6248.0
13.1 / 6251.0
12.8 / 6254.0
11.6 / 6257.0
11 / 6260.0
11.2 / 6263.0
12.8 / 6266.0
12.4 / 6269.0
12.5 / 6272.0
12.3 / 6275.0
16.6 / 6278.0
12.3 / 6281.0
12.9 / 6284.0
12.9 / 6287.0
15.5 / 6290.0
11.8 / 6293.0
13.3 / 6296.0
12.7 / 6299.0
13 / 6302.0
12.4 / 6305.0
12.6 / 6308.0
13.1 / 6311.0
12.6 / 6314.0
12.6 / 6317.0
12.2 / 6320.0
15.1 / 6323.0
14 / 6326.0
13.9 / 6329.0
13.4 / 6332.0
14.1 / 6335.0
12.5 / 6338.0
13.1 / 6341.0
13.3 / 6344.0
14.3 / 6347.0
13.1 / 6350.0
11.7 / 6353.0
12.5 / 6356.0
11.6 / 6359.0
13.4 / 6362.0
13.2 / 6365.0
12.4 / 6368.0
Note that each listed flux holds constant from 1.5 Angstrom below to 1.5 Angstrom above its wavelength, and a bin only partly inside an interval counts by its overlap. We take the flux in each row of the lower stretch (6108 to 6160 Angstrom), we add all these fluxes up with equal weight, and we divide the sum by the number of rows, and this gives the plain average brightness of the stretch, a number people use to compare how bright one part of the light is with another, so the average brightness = 13.2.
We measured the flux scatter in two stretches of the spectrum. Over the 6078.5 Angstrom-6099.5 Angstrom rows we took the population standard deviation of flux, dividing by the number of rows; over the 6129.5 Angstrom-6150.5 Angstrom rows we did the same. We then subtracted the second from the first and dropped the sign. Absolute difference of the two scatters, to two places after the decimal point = 0.36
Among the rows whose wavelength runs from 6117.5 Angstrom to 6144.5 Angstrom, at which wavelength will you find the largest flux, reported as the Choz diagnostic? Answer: 6128.0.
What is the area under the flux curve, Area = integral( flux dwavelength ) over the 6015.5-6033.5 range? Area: 193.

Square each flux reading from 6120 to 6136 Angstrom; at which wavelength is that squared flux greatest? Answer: 6128.0 Angstrom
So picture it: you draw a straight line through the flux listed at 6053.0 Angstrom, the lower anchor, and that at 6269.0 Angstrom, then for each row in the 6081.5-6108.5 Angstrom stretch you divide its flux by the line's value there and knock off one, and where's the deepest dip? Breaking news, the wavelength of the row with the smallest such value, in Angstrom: 6104.0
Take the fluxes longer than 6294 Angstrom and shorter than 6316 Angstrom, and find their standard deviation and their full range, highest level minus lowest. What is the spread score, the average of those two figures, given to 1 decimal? 0.6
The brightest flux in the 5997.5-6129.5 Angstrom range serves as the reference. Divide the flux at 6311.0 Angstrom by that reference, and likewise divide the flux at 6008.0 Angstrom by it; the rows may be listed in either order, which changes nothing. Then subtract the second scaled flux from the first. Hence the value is 0.14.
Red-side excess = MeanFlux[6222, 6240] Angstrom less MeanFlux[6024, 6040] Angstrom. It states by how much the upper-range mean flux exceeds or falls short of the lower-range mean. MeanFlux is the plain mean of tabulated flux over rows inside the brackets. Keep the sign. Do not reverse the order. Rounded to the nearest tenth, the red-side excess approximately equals -0.6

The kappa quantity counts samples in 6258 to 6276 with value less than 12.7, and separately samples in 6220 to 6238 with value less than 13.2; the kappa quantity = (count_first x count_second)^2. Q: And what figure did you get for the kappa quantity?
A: 625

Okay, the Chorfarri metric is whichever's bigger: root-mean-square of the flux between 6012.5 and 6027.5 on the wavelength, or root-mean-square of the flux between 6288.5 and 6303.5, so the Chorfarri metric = 13.3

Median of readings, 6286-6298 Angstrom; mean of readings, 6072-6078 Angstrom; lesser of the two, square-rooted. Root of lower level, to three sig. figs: 3.62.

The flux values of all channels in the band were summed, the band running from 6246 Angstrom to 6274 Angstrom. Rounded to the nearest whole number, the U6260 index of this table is 109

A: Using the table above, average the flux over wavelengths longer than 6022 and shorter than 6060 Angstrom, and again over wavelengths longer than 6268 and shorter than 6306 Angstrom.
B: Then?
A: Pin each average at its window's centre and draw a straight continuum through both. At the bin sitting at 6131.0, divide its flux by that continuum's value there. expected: 0.93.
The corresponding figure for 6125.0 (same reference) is 1.04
